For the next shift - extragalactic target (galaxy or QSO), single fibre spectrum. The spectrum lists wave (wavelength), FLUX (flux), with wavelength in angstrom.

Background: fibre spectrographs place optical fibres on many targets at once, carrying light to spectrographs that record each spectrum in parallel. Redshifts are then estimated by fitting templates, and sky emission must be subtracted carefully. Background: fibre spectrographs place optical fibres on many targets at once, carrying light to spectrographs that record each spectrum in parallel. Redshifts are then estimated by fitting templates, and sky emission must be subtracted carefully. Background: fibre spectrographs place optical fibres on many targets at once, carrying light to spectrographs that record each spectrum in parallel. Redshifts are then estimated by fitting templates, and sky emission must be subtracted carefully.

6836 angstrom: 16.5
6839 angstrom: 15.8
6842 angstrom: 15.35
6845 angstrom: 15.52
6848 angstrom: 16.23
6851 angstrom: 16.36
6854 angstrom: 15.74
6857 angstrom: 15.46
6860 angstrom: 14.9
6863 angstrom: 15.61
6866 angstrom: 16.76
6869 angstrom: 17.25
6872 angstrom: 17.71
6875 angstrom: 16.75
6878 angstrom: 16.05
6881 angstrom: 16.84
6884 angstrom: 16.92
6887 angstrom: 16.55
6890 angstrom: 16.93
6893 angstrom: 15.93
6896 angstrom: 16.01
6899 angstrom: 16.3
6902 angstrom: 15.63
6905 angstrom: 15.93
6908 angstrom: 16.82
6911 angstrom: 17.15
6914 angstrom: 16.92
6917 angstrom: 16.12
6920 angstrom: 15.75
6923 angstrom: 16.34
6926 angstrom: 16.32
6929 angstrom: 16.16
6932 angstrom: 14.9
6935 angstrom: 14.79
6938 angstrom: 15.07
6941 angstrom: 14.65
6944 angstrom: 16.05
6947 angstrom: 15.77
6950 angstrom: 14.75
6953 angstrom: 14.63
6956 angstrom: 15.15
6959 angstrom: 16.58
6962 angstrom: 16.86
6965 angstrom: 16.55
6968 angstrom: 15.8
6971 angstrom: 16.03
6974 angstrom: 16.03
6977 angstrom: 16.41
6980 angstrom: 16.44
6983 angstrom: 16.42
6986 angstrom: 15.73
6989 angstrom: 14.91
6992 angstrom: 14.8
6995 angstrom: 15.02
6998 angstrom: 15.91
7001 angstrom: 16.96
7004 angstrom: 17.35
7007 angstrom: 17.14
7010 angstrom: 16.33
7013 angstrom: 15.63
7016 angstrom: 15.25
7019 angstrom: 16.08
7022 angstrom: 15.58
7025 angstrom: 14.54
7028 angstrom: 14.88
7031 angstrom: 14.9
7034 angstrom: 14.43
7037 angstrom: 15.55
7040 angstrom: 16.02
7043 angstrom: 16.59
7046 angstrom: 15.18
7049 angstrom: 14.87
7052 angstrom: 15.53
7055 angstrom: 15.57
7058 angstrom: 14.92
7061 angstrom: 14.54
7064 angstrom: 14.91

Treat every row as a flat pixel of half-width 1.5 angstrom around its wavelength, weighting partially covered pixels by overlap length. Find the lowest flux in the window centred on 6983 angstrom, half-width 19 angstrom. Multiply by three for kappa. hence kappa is 44.4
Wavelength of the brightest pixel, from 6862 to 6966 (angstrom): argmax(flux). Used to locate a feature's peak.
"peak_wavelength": 6872 angstrom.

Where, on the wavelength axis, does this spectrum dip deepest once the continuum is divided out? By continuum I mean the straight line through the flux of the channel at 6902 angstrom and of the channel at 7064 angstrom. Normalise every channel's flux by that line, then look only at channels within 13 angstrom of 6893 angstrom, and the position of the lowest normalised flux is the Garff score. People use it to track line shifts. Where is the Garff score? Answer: 6902 angstrom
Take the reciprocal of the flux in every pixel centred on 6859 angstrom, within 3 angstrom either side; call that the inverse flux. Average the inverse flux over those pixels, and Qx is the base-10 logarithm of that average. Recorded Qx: -1.181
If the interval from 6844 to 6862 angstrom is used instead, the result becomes -1.196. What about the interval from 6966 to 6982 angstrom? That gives -1.208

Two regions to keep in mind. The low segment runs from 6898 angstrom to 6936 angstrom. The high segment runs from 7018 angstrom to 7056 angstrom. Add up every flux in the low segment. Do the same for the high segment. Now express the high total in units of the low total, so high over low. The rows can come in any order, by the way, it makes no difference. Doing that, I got 0.96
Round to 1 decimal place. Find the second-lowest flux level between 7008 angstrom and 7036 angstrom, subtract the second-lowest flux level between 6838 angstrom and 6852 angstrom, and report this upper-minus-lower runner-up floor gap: -1.0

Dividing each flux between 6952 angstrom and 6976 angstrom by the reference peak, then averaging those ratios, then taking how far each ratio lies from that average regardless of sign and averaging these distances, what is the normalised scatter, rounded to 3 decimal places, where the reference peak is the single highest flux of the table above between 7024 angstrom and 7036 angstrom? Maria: 0.038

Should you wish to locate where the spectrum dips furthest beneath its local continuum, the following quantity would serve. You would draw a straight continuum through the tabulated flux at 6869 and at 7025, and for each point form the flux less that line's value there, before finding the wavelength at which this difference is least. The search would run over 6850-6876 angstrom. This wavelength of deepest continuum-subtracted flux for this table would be 6860 angstrom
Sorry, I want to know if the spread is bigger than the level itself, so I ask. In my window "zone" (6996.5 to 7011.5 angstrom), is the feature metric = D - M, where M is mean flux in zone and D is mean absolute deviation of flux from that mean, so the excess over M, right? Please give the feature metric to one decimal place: -16.2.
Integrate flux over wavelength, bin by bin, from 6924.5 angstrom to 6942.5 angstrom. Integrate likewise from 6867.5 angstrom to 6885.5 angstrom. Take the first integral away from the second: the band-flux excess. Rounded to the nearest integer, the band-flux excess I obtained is 29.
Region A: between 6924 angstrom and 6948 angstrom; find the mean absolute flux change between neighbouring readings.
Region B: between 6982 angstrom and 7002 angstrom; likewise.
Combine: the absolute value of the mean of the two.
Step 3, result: 0.59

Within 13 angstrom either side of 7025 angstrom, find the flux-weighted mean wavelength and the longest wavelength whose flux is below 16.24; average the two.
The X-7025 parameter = 7030.9 angstrom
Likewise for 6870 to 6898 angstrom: 6889.9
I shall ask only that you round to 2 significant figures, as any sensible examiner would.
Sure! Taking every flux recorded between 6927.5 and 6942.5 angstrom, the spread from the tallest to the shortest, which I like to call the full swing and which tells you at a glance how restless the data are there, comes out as 1.5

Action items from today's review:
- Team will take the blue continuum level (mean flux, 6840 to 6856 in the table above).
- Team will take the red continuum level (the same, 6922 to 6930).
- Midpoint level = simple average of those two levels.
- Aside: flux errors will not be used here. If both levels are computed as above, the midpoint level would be 16.1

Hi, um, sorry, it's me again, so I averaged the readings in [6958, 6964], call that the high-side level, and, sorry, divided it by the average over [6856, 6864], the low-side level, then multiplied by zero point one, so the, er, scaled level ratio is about 0.109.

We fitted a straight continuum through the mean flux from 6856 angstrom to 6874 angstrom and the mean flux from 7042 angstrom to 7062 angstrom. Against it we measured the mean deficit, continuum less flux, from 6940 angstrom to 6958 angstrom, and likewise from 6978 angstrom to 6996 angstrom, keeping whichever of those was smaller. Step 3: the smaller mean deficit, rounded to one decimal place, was 0.1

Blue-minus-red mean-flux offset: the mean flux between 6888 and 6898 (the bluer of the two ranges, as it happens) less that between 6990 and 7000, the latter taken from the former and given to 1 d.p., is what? 1.0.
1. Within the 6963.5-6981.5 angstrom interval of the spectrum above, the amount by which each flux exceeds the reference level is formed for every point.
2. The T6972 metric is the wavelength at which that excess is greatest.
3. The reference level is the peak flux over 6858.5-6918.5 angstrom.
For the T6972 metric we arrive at 6965 angstrom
